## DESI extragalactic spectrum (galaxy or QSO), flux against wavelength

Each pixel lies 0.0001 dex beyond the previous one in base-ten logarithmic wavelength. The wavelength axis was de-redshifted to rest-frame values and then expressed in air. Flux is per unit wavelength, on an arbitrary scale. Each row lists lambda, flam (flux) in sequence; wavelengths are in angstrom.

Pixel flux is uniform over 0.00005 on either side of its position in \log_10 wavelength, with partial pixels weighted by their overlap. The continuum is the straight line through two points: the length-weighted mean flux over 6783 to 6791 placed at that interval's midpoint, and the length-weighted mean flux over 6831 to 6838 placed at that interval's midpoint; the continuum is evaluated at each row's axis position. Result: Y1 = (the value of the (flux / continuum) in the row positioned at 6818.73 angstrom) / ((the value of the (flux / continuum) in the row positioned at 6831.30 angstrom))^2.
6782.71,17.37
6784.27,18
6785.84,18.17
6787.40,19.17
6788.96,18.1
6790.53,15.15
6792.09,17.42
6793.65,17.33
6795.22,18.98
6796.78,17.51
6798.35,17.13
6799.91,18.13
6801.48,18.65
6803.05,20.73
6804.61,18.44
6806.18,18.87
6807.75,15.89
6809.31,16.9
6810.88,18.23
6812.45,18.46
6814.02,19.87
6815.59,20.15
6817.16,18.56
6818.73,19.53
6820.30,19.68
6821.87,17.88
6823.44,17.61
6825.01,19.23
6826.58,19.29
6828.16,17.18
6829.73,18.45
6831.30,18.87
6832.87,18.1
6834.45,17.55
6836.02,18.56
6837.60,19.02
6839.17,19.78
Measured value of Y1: 1.01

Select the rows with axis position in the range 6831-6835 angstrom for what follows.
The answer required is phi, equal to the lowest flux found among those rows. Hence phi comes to 17.55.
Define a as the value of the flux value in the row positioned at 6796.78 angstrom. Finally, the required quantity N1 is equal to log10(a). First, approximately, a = 17.51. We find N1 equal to 1.24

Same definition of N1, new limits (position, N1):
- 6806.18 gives 1.28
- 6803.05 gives 1.32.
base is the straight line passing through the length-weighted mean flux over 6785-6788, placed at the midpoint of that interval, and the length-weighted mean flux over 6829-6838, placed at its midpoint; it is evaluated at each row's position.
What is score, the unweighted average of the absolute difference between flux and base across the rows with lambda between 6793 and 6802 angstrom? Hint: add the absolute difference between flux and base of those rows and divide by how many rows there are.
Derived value 0.77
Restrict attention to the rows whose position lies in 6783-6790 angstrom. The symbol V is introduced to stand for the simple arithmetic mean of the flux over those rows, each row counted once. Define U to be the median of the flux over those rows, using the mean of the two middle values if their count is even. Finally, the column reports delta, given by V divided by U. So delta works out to 1.01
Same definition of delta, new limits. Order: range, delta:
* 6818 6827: 0.98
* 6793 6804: 1.01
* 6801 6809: 0.99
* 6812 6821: 0.99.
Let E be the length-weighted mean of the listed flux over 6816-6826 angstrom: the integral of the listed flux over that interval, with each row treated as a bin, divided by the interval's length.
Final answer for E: 18.82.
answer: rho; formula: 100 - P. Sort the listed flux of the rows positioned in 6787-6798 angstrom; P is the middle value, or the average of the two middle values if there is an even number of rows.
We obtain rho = 82.5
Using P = 17.5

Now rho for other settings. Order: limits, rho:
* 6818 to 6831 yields 81.2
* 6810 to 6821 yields 80.5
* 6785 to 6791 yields 81.9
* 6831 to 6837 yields 81.7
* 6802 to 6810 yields 81.6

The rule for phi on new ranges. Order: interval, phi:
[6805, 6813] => 15.89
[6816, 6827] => 17.61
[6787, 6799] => 15.15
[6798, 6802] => 17.13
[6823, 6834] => 17.18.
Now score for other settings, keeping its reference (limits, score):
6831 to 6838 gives 0.48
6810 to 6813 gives 0.14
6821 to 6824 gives 0.70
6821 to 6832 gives 0.69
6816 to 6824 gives 0.76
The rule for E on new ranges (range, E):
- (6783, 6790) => 18.16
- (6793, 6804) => 18.36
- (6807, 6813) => 17.35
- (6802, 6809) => 18.39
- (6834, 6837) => 18.16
